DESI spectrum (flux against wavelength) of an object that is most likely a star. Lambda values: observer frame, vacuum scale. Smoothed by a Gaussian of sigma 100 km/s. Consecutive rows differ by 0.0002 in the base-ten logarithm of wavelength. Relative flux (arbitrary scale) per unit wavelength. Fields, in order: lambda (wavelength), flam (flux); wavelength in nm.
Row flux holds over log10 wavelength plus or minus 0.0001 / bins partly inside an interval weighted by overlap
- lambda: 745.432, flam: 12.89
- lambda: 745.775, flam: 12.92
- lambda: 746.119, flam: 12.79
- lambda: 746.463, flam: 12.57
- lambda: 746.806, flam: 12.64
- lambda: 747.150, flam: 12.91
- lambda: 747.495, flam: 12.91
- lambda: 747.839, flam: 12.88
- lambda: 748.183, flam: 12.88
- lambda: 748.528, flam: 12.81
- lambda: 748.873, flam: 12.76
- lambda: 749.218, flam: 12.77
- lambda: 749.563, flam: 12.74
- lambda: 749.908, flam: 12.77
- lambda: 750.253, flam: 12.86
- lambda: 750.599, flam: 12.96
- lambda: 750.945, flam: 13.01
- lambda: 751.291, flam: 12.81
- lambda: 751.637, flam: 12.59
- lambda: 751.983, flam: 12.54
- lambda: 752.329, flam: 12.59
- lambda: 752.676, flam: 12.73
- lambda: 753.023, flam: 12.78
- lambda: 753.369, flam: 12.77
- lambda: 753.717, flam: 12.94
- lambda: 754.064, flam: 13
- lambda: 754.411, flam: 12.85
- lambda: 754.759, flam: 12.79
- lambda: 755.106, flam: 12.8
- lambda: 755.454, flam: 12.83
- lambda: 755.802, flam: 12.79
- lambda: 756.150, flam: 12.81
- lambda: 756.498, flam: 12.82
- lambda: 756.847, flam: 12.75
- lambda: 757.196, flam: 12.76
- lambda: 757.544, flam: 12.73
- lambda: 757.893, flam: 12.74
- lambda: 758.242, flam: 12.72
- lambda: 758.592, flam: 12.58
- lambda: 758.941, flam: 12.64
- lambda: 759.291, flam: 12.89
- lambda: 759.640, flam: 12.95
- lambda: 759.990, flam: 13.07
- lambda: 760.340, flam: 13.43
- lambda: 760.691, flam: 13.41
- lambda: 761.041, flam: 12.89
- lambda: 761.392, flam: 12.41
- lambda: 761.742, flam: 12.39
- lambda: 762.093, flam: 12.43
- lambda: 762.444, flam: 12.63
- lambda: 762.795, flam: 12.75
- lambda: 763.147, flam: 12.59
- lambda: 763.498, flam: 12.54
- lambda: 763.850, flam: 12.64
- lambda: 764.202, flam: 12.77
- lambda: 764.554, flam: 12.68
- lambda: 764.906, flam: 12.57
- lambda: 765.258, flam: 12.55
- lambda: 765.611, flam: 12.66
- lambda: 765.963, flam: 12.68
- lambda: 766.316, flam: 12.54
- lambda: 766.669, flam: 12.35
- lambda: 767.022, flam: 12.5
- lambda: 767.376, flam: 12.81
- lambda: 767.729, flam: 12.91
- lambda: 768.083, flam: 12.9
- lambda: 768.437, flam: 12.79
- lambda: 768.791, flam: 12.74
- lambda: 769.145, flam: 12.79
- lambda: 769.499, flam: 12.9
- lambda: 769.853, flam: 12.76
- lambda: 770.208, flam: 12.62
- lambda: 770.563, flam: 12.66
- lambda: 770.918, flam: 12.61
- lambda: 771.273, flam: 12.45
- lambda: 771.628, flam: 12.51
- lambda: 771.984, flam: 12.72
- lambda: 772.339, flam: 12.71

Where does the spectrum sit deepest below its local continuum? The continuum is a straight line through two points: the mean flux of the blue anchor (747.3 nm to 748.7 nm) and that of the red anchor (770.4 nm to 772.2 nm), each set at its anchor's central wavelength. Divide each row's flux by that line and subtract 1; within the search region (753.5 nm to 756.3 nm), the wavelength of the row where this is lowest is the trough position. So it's 754.759 nm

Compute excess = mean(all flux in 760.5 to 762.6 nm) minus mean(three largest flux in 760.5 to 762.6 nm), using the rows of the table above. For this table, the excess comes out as -0.28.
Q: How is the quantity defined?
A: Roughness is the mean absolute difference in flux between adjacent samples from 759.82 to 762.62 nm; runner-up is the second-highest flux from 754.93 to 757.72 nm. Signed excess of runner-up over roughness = 12.6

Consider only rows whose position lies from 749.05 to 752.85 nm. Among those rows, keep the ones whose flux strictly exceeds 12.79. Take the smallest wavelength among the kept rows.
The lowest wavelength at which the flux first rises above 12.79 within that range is 750.253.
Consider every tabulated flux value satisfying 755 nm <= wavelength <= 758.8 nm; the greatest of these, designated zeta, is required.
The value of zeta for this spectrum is 12.83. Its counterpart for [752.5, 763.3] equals 13.43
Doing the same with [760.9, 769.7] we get 12.91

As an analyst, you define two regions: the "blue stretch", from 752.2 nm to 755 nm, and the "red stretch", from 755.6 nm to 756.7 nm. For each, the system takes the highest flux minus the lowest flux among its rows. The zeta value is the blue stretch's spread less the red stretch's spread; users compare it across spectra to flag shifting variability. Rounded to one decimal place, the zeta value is 0.4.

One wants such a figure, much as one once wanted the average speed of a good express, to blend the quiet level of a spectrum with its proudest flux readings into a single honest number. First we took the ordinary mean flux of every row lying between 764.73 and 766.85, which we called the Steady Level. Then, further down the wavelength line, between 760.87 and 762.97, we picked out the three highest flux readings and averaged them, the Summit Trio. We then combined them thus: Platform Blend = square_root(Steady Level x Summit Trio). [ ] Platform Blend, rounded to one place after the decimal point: 12.7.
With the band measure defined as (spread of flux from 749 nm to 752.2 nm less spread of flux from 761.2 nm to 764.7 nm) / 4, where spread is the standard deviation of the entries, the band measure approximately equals 0.004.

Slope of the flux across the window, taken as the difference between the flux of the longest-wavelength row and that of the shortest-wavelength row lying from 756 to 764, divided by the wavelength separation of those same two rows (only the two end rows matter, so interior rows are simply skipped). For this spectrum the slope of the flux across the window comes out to -0.022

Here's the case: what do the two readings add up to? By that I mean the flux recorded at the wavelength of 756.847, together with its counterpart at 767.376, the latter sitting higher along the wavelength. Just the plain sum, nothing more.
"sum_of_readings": 25.6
